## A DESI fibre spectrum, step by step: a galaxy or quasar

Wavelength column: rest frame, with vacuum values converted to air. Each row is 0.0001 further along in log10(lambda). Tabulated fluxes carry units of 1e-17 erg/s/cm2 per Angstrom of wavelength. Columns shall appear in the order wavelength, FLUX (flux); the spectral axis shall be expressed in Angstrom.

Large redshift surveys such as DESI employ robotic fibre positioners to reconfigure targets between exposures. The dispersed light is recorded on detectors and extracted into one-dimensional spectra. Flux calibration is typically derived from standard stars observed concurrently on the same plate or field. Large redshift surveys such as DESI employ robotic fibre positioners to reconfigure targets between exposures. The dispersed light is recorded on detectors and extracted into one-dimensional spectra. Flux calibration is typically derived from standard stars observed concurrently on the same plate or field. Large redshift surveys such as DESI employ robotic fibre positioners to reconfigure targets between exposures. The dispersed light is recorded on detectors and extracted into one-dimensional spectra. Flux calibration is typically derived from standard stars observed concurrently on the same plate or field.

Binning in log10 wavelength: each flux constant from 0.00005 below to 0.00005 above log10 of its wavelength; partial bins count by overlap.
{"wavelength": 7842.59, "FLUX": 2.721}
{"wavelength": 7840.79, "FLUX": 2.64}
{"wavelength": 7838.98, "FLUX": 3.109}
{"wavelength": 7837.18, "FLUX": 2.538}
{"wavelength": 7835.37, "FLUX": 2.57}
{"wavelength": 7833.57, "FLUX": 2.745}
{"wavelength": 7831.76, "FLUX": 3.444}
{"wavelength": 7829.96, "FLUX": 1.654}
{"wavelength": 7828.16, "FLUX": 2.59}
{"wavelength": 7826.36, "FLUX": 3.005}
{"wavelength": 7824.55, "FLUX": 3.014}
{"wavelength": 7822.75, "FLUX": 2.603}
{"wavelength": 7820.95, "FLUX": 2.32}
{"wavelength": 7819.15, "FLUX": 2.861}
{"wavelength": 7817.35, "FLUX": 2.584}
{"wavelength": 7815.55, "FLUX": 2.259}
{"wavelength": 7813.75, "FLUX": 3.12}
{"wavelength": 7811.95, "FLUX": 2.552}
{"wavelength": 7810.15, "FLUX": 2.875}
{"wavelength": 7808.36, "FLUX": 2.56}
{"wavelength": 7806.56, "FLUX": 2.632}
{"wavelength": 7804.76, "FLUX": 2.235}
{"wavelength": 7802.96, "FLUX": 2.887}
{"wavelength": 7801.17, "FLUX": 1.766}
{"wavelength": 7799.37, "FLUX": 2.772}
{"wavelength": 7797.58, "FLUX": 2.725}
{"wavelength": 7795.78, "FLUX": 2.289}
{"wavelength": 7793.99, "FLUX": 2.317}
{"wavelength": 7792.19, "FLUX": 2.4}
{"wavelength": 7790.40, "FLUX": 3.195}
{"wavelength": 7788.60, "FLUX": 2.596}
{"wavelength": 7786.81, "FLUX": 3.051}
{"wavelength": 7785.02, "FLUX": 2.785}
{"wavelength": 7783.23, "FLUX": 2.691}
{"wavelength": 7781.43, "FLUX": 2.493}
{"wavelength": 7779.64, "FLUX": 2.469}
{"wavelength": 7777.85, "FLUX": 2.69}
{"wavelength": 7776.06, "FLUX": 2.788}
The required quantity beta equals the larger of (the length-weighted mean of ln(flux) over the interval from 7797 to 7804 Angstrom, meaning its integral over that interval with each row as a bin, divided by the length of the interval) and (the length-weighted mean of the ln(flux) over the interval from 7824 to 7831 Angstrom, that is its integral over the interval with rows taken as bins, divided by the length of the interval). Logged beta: 0.91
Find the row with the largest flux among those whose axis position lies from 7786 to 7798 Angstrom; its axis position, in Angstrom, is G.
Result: 7790.40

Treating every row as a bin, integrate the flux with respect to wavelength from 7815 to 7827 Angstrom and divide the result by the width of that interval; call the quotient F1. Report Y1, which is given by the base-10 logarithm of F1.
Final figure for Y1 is 0.426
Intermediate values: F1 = 2.67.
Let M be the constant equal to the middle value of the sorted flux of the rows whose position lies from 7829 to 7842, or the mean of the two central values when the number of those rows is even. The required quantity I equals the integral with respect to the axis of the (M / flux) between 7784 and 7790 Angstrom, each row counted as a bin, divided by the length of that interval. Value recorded 0.93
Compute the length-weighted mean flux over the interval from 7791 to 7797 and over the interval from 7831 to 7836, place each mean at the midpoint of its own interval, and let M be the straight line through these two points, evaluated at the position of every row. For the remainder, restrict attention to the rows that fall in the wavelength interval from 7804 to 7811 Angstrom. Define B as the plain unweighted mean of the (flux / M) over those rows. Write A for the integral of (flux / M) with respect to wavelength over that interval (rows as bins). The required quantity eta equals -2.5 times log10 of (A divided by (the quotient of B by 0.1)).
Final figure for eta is 0.385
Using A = 7.0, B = 1.00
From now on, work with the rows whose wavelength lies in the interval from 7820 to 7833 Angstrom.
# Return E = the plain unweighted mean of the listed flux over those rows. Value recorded 2.66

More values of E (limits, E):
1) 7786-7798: 2.65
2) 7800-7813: 2.50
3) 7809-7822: 2.65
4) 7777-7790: 2.68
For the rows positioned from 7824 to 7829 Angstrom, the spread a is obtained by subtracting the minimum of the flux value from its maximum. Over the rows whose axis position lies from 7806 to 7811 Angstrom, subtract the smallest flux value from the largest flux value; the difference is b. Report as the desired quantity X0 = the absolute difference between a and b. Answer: 0.1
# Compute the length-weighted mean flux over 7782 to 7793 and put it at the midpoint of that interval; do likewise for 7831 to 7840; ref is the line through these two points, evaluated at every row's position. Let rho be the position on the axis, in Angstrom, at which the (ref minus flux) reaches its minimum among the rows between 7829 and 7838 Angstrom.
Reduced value 7831.76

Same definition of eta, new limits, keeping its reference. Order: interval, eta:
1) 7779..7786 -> 0.384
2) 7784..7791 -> 0.392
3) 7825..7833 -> 0.234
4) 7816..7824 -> 0.242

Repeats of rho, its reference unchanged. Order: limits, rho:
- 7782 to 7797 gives 7790.40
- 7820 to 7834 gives 7831.76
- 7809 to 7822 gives 7813.75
